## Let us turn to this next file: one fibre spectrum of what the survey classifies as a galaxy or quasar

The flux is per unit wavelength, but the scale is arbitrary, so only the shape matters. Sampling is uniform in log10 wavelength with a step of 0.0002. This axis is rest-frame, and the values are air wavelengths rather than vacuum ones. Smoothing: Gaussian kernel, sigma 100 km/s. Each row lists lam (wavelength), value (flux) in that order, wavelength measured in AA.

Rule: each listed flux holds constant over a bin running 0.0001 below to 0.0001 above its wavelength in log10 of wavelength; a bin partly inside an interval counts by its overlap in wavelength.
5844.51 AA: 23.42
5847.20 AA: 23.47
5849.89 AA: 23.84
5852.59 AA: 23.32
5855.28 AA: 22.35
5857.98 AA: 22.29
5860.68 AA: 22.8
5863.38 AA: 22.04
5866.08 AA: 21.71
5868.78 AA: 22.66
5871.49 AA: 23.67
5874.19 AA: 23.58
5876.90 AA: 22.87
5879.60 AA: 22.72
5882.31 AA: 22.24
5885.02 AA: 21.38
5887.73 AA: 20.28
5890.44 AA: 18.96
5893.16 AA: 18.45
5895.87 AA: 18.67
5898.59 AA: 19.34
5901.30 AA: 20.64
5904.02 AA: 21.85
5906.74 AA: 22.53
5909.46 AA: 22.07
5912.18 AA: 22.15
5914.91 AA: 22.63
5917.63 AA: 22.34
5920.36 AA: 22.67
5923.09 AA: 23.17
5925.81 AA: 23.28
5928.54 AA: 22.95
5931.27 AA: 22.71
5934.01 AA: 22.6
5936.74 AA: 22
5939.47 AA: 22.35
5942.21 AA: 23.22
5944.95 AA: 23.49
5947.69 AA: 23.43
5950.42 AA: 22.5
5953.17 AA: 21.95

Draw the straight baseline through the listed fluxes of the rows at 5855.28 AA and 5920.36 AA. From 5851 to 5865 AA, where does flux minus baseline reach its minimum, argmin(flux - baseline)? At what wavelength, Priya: 5863.38 AA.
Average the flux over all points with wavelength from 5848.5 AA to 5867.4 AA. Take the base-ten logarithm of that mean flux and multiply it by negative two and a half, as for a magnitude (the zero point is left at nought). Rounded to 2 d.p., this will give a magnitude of -3.39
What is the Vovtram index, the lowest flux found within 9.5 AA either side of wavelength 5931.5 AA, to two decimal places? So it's 22.00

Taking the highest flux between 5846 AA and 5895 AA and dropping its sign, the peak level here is 23.8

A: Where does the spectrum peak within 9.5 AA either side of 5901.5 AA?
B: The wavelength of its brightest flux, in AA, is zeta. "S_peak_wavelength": 5906.74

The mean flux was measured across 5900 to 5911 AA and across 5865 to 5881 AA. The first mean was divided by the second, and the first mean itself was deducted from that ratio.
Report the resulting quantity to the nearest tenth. -20.8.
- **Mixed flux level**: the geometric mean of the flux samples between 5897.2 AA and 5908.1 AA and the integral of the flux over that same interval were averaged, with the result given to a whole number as 125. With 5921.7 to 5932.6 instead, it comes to 137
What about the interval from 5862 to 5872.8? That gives 133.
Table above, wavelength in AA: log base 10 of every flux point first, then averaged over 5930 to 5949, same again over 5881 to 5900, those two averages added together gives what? 2.66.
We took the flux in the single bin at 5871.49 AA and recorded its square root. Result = 4.87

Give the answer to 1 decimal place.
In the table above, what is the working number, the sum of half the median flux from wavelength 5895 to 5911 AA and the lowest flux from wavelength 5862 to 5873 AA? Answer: 32.3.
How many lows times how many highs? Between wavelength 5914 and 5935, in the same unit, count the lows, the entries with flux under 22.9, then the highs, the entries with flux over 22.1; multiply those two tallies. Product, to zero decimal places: 40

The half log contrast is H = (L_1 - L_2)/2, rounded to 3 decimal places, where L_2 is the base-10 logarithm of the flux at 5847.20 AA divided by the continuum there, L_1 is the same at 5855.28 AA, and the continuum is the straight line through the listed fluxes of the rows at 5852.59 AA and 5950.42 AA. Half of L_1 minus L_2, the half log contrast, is -0.010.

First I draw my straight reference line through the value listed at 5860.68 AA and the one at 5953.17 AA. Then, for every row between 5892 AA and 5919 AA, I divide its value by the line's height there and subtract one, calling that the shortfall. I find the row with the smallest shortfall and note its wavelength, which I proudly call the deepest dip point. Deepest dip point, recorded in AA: 5893.16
